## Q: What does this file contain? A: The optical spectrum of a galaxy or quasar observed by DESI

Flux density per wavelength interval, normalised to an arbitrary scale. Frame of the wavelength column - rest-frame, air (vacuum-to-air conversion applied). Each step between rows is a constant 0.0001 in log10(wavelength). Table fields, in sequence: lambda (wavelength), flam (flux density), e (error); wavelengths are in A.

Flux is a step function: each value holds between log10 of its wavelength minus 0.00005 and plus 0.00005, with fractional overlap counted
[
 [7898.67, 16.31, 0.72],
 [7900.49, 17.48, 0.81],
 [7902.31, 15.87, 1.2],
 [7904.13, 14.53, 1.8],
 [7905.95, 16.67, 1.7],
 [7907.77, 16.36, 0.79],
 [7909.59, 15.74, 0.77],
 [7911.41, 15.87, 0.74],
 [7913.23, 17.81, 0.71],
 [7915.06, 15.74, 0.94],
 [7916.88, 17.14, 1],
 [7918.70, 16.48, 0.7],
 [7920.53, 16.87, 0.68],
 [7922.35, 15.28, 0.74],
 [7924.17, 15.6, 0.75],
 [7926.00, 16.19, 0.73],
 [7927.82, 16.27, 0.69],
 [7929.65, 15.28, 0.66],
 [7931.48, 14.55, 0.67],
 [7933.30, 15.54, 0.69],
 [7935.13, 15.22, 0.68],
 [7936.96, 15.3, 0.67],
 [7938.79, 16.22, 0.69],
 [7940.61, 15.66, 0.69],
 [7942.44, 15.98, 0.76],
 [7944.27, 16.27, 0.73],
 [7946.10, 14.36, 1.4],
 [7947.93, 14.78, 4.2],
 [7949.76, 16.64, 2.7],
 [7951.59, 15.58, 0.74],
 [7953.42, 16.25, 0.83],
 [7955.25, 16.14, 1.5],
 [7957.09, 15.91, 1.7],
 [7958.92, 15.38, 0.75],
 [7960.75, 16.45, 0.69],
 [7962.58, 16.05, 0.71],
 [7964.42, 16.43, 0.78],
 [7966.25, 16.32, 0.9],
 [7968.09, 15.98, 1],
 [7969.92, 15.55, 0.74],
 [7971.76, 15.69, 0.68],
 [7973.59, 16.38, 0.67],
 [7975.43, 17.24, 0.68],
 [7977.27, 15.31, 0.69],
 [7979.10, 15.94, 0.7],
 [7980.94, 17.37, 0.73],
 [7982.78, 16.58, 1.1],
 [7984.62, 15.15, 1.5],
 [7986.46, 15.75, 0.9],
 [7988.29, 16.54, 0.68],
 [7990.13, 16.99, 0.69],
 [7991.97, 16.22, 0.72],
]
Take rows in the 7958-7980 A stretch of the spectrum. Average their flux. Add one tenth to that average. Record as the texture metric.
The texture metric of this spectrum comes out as 16.2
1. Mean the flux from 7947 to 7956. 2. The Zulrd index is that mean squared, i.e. 252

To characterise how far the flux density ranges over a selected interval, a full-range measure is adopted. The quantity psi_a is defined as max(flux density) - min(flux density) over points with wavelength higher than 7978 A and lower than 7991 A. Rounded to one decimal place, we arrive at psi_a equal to 2.2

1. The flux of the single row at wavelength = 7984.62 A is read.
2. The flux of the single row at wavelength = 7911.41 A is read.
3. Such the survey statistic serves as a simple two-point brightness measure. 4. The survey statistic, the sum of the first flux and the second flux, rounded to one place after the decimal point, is 31.0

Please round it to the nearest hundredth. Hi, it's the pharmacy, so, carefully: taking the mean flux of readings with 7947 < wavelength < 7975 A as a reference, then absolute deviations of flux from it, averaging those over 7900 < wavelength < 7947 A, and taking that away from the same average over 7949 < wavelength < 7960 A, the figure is -0.30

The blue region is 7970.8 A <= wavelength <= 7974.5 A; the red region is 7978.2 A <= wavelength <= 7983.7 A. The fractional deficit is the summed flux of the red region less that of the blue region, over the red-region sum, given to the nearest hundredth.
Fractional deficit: 0.36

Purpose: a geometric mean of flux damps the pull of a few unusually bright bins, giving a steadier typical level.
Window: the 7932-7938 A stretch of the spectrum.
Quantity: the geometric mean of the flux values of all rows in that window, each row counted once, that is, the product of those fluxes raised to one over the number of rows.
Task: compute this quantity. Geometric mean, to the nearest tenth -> 15.4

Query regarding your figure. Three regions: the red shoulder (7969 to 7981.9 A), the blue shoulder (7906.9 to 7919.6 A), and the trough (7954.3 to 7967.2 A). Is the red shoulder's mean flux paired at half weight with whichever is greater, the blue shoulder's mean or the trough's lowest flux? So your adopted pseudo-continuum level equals 16.3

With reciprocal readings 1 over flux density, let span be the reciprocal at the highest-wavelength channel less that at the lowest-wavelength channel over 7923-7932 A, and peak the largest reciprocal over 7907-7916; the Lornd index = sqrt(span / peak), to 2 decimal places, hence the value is 0.27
